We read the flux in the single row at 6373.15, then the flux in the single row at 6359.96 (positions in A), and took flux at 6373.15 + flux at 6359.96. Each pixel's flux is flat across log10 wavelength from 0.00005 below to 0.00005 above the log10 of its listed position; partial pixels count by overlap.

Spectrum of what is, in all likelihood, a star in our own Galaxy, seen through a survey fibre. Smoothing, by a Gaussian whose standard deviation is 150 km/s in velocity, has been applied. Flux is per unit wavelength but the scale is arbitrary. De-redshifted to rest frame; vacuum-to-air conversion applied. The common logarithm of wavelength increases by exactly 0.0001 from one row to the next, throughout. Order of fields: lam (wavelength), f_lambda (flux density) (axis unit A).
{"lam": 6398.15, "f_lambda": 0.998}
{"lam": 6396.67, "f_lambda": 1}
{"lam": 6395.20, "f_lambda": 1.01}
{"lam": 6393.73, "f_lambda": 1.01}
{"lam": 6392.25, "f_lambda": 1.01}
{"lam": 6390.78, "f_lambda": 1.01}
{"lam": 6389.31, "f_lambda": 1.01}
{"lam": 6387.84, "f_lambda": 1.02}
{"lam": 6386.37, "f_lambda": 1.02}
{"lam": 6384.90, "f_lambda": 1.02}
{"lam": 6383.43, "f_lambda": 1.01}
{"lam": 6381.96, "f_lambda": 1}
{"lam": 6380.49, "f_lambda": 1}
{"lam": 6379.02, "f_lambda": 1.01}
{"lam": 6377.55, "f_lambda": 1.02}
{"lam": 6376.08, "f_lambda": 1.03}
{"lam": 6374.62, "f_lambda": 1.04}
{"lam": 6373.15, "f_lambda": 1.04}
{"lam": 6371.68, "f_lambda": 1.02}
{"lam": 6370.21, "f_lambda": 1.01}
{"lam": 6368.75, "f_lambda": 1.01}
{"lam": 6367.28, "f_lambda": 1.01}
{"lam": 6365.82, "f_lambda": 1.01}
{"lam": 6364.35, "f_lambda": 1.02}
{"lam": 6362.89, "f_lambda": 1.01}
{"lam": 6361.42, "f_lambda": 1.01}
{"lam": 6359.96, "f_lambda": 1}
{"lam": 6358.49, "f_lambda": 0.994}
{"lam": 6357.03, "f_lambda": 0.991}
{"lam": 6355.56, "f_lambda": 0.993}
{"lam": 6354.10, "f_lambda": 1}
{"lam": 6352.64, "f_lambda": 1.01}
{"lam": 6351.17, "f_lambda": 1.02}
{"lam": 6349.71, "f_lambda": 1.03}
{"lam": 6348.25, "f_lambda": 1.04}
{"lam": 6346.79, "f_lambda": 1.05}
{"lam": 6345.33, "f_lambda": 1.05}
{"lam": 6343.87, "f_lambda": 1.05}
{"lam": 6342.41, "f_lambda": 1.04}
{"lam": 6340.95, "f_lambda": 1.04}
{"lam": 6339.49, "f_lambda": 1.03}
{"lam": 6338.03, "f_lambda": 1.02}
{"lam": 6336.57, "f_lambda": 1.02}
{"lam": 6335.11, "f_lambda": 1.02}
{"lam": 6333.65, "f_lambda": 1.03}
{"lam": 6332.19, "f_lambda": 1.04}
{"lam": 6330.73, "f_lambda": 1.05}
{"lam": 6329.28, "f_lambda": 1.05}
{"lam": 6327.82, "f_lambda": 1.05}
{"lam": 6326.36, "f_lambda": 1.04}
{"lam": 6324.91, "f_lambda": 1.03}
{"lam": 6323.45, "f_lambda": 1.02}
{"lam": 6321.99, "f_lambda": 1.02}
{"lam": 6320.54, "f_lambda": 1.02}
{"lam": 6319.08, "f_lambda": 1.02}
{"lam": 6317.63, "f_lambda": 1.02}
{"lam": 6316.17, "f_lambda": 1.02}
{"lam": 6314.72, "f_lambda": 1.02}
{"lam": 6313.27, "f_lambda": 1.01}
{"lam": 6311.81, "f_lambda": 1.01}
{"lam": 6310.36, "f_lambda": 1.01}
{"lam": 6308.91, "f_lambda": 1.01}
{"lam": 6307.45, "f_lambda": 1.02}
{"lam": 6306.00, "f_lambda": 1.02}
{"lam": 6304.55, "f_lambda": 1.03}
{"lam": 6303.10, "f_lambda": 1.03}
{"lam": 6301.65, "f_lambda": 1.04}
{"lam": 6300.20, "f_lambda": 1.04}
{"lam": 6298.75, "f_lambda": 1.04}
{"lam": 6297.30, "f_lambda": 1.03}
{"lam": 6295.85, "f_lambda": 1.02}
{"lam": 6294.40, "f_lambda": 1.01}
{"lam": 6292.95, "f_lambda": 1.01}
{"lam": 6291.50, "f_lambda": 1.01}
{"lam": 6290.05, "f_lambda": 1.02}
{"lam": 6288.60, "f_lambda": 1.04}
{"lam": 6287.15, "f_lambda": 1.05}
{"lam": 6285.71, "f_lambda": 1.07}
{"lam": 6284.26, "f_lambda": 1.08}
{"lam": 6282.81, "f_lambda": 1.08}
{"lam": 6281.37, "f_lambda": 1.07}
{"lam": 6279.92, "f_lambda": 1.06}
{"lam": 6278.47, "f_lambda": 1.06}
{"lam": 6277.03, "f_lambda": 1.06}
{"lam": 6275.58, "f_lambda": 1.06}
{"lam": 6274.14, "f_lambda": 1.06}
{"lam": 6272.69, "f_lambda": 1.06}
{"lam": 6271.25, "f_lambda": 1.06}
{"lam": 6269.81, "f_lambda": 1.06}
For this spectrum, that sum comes 2.04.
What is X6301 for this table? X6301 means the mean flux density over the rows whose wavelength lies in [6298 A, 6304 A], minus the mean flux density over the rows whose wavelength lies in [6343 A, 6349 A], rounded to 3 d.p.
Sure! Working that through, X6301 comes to -0.010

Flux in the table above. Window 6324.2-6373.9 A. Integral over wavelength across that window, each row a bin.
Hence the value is 50.9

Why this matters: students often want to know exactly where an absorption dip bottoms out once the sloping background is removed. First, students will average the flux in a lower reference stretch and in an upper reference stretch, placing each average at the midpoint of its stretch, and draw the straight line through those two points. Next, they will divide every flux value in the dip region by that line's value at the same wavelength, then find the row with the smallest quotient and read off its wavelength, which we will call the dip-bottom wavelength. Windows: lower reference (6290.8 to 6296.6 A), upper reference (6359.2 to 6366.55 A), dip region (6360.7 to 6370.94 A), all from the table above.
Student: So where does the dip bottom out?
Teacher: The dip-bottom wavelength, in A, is 6361.42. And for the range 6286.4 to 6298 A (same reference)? 6291.50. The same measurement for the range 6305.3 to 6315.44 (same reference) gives 6308.91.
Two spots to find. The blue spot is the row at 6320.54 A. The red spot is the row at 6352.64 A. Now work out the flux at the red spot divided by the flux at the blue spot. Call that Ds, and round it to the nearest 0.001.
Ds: 0.990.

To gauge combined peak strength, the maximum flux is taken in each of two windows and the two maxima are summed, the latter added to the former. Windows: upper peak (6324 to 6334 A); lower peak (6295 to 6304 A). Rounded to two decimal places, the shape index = 2.09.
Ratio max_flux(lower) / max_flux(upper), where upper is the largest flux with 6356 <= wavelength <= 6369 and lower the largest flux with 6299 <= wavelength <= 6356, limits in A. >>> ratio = 1.03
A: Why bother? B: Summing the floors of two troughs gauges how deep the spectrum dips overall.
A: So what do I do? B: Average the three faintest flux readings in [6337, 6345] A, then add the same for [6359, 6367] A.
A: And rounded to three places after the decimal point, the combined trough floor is 2.037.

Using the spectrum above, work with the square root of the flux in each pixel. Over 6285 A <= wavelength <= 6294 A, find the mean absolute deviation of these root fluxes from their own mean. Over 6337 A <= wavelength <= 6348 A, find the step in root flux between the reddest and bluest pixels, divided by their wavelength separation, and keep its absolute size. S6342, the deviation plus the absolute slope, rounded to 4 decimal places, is 0.0115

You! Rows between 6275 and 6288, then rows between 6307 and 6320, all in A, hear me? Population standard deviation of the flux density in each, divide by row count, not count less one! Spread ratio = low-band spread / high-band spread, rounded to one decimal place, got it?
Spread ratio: 1.9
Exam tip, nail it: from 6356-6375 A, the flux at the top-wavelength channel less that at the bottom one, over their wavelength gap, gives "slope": 0.0028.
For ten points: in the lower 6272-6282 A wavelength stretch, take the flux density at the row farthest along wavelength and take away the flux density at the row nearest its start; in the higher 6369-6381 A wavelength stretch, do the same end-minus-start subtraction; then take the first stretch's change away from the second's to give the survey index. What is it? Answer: -0.020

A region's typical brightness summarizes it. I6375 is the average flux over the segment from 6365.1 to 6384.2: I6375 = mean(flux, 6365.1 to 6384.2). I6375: 1.016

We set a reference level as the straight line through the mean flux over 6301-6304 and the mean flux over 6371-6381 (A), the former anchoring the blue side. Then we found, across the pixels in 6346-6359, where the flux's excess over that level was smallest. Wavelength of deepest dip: 6357.03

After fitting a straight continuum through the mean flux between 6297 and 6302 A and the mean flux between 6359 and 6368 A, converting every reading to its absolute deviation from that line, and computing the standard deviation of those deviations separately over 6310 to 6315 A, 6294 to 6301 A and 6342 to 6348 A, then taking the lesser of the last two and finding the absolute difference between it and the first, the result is 0.0000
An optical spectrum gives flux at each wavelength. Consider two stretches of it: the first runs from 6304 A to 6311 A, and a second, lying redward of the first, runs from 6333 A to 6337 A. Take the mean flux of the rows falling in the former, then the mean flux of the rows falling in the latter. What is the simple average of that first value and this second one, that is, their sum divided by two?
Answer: 1.02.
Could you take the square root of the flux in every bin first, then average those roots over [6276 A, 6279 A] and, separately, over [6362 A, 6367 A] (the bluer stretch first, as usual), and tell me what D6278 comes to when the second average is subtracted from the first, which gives 0.023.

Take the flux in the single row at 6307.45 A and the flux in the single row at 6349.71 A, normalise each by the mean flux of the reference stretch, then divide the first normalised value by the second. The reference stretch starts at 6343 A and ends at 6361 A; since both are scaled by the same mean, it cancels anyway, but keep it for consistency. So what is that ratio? 0.99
